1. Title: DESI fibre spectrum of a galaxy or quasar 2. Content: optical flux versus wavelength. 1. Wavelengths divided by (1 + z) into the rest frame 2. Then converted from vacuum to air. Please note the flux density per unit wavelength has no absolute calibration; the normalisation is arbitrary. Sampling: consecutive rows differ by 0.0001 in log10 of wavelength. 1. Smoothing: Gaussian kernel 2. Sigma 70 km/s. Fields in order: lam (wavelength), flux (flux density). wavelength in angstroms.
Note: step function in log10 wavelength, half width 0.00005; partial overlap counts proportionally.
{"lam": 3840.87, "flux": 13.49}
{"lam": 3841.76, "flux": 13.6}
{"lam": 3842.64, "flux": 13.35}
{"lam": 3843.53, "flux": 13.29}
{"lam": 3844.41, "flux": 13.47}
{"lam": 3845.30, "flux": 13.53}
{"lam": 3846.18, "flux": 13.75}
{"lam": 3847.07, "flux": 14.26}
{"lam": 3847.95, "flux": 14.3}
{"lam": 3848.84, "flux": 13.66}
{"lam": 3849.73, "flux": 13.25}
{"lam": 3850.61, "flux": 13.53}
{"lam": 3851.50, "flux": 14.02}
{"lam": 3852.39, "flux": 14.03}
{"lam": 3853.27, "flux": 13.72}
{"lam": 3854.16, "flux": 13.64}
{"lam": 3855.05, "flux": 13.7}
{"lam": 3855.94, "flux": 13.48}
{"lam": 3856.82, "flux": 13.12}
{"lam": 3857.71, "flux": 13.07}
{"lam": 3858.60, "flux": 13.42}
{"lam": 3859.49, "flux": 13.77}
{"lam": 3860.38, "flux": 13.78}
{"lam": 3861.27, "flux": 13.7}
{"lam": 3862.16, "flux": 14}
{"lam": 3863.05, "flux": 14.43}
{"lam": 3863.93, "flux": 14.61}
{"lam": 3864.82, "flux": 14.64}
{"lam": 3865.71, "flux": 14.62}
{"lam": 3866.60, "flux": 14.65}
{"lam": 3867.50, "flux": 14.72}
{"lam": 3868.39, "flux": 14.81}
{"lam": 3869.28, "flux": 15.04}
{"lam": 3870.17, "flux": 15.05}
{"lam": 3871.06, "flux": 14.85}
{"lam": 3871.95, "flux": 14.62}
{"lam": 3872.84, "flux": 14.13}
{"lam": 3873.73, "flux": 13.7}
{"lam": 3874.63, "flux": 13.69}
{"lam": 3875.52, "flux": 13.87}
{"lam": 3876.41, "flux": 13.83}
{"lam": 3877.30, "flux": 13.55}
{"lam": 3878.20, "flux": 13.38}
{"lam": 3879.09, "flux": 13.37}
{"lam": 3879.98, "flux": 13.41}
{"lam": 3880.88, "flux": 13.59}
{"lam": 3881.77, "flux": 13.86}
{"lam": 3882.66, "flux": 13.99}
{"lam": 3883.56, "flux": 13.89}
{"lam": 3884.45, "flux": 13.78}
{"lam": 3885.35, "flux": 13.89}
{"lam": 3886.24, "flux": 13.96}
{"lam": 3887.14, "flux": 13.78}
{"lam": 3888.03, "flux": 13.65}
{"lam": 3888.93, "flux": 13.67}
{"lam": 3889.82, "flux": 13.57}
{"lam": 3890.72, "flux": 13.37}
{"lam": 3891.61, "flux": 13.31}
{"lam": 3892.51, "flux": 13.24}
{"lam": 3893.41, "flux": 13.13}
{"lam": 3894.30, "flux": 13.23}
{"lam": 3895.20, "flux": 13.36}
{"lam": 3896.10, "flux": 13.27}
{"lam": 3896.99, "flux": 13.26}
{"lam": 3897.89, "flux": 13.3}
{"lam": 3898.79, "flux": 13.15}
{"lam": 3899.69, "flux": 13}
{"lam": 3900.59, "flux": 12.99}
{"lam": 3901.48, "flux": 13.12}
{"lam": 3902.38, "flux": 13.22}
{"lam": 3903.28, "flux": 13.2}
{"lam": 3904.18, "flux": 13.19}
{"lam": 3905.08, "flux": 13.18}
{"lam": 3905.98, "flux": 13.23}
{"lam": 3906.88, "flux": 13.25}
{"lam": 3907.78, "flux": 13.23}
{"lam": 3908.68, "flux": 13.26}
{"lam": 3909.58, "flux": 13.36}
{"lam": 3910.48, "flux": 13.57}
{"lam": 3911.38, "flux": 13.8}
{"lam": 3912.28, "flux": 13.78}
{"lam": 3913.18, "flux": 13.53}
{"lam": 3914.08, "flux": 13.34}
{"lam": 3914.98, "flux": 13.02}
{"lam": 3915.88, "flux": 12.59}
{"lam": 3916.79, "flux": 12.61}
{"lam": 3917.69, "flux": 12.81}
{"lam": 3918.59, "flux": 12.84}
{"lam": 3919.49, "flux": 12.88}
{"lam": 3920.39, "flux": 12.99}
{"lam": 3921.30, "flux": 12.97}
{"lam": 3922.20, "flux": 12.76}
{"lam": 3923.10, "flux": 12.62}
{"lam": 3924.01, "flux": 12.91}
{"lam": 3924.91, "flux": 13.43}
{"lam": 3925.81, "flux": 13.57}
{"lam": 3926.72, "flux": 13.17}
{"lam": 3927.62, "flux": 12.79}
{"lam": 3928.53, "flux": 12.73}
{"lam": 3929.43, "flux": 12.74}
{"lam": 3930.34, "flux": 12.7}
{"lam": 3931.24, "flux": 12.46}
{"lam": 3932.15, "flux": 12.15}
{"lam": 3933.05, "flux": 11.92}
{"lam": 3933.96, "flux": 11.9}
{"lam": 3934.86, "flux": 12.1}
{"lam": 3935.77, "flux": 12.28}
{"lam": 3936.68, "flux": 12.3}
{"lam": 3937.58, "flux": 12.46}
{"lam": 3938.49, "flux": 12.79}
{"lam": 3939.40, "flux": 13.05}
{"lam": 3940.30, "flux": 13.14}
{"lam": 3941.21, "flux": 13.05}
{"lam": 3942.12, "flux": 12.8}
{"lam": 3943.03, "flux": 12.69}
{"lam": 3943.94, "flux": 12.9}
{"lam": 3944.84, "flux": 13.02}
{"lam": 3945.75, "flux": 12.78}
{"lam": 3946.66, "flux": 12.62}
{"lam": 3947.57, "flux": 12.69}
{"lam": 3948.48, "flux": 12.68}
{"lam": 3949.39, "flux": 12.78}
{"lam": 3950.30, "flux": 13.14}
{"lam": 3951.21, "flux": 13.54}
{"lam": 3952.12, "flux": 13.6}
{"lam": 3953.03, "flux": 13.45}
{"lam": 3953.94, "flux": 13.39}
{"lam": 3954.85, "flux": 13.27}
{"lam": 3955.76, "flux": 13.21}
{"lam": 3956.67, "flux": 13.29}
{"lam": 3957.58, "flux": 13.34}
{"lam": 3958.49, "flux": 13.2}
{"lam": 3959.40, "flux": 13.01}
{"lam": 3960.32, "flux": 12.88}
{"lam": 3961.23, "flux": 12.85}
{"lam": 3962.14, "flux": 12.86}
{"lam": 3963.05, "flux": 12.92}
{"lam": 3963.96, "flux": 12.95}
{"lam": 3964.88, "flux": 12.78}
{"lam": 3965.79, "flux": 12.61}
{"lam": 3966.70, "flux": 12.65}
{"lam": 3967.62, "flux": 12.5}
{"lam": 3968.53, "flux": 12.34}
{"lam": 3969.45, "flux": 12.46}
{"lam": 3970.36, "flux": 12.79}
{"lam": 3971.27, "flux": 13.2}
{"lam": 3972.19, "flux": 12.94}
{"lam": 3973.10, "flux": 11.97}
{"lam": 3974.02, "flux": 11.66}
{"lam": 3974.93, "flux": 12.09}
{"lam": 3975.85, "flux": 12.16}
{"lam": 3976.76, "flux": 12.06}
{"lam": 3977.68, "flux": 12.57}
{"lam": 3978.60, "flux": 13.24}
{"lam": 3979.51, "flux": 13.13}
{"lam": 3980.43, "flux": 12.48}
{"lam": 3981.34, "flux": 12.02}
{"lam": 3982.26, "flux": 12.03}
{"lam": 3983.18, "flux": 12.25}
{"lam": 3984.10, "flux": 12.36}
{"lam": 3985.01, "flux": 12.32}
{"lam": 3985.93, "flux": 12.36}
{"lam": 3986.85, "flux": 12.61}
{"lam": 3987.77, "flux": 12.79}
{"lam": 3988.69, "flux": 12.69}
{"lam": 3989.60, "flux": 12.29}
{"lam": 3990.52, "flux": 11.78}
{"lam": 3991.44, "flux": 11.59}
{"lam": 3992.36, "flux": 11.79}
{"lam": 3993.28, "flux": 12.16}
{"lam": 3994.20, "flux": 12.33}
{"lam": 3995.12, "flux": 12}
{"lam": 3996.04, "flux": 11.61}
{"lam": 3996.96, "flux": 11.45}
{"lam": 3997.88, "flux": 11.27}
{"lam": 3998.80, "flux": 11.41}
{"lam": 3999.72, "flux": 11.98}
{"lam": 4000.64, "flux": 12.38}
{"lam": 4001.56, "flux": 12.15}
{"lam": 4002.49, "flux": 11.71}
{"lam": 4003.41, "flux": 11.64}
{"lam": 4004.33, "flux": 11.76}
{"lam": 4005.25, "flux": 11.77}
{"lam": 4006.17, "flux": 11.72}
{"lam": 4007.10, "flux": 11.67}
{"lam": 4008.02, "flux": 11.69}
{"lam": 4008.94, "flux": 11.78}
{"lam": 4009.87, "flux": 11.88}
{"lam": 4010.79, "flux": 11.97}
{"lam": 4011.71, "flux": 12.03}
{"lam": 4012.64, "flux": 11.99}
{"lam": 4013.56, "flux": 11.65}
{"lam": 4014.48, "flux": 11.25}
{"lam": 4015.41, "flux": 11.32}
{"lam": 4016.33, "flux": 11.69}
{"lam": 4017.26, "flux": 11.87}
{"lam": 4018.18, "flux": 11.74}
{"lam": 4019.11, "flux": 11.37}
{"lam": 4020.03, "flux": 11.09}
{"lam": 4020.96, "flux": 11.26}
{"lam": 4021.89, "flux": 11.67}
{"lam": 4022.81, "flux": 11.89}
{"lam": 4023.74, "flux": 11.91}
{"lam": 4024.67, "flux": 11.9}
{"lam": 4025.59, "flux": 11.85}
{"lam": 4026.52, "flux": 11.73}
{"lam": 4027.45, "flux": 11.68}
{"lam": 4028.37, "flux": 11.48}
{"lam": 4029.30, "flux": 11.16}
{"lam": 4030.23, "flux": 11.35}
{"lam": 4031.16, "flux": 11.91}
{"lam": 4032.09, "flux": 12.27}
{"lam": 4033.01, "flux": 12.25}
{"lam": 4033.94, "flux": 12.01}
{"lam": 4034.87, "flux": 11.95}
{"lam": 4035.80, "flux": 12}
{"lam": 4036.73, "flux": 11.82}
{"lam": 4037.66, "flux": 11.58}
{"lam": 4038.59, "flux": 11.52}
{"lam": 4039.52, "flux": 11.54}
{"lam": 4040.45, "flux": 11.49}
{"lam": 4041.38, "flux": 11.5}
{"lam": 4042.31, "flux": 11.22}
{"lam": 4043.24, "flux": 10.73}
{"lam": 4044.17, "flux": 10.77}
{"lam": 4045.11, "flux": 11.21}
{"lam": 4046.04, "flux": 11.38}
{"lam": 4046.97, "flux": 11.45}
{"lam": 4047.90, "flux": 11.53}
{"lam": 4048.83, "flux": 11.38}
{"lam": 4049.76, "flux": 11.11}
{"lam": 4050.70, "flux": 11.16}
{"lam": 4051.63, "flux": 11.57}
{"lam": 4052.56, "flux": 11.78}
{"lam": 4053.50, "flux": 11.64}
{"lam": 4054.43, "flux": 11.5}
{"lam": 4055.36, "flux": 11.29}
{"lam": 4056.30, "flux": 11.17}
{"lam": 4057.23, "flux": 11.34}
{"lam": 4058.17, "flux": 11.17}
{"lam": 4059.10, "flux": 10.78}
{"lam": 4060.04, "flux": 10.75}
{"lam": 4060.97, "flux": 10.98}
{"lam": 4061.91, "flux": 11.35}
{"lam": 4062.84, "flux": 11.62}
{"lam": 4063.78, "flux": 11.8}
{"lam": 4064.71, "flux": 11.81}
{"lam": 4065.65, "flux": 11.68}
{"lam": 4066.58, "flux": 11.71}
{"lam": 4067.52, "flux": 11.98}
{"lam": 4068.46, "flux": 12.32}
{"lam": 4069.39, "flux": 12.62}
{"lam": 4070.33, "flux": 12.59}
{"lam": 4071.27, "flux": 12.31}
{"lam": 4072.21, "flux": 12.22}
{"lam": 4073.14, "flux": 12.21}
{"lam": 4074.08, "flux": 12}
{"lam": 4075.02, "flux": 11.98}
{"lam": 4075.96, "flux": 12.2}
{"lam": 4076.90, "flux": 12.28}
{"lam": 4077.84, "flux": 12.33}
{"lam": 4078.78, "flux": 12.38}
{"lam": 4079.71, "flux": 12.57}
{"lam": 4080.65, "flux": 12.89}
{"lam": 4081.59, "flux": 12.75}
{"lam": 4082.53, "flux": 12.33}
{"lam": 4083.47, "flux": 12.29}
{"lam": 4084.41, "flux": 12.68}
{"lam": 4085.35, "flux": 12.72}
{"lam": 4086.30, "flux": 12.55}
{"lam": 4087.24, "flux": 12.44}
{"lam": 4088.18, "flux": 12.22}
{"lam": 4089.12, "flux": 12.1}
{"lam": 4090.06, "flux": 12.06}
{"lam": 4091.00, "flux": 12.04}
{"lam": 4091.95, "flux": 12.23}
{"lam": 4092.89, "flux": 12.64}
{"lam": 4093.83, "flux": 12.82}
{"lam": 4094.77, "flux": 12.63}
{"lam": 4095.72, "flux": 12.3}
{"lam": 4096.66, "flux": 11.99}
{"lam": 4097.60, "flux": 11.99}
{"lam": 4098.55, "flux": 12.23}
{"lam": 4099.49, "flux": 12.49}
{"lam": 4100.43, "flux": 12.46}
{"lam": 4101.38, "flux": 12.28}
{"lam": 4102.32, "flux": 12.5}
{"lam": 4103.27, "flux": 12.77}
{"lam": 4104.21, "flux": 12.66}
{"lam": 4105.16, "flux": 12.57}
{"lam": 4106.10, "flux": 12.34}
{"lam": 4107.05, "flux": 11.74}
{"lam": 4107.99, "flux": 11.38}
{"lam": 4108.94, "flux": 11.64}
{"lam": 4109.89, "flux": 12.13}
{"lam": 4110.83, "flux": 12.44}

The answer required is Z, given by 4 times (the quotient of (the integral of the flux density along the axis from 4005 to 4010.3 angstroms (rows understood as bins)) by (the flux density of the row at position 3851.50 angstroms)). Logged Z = 17.7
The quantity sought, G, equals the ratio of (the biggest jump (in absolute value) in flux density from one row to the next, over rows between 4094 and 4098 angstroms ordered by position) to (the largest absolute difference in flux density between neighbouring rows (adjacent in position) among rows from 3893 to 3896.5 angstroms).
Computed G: 2.5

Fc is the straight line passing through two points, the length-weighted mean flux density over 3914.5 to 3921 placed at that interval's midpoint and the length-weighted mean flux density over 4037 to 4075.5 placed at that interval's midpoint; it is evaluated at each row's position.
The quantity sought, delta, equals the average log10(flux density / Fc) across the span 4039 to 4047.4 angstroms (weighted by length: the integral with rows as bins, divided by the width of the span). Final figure -0.016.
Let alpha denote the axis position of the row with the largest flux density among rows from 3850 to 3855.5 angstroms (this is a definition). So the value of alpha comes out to 3852.39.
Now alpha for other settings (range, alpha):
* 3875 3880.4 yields 3875.52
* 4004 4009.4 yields 4008.94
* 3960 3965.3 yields 3963.96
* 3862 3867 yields 3866.60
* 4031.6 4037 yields 4032.09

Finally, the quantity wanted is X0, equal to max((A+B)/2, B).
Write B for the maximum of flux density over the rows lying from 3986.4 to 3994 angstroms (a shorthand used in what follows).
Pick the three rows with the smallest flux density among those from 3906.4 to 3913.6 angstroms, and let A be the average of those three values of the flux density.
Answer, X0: 13.0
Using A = 13.2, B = 12.79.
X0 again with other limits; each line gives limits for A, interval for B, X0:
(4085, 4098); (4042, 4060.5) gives 11.9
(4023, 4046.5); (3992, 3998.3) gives 12.3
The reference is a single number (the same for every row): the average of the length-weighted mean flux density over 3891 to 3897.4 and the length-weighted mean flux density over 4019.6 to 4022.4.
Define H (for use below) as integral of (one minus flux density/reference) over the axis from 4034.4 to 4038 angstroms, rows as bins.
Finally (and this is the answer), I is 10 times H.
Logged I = 1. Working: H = 0.1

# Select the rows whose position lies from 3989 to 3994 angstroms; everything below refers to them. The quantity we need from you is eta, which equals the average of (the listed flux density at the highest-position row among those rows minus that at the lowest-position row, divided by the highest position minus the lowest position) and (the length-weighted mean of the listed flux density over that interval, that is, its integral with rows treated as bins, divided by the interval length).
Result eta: 5.97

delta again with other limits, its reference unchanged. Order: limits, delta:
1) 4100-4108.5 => 0.043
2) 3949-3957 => 0.027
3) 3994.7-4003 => -0.011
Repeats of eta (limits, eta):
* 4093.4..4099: 6.09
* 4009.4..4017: 5.85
